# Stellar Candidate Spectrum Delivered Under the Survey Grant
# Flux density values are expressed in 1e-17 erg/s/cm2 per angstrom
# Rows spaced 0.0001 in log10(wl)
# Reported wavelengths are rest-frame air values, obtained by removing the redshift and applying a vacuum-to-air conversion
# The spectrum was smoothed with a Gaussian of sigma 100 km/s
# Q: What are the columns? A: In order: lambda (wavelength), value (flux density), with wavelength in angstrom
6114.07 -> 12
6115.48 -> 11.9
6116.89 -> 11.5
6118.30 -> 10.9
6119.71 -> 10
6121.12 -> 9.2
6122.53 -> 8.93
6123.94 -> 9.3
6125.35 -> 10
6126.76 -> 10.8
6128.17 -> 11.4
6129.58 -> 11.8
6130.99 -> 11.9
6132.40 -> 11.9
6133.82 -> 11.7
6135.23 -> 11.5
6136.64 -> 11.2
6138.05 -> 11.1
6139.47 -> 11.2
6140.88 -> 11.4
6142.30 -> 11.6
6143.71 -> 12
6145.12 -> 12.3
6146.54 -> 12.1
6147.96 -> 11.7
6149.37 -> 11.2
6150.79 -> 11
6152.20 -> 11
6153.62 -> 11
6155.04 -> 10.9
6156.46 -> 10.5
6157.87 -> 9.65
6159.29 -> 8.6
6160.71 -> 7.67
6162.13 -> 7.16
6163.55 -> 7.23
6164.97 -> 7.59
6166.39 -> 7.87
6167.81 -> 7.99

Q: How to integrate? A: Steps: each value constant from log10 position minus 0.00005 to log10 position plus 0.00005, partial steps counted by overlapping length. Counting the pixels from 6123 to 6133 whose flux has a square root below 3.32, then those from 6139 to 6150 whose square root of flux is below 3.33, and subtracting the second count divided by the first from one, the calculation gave 1.0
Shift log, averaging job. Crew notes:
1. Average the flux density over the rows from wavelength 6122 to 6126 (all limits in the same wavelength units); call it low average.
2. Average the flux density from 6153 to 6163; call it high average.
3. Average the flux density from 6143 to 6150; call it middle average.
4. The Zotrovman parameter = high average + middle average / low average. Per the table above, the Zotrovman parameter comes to 10.6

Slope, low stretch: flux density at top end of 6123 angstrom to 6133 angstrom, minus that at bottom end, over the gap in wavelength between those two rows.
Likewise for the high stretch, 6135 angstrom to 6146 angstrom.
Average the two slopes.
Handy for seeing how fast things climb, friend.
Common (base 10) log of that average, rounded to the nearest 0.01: -0.71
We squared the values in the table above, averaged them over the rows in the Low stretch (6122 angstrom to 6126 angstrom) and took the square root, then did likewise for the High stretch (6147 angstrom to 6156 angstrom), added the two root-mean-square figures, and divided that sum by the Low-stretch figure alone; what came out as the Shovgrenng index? 2.18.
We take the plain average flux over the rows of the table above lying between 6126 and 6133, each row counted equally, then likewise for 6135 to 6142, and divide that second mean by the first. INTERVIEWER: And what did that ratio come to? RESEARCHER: 0.98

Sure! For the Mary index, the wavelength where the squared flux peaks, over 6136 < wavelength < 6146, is 6145.12 angstrom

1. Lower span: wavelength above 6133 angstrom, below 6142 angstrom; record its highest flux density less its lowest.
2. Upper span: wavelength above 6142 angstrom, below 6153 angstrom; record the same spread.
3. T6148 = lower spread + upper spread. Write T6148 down 1.9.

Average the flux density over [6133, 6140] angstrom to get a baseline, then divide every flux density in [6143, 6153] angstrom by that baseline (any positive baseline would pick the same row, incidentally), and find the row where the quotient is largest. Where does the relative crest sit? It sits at 6145.12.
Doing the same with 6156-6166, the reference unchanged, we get 6156.46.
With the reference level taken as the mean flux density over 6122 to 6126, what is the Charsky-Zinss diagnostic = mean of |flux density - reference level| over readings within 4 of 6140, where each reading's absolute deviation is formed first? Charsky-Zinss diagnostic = 2.0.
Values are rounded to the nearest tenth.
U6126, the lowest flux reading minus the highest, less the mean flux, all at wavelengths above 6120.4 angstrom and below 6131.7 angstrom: -13.4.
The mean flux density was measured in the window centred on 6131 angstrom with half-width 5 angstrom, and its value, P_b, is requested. 11.6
